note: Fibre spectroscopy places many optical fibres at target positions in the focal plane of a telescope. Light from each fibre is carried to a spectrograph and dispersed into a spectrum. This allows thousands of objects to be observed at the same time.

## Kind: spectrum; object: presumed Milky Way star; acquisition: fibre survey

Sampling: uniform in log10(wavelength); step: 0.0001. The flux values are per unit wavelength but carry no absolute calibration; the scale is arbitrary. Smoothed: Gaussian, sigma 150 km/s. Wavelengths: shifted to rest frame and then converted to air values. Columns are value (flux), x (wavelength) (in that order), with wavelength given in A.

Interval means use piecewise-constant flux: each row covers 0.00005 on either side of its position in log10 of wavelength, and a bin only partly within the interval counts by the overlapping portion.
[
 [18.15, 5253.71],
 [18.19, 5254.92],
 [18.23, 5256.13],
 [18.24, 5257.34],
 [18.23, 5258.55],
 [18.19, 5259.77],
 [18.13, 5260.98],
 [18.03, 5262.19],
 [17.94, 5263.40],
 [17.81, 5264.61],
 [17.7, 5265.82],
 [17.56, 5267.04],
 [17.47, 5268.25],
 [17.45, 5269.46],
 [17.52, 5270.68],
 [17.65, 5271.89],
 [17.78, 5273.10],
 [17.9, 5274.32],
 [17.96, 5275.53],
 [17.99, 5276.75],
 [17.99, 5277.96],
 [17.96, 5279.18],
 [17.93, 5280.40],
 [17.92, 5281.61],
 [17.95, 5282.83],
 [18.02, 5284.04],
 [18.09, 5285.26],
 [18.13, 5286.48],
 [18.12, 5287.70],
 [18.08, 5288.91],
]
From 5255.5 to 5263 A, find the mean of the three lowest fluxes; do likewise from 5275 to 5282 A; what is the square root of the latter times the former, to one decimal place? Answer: 18.0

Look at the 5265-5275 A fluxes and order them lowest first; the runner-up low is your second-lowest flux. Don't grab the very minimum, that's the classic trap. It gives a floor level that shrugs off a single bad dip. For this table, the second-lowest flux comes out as 17.47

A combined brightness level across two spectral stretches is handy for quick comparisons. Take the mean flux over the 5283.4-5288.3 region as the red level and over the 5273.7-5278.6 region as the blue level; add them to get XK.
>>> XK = 36.0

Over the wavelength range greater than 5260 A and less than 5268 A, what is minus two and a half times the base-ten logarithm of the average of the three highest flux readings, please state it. -3.140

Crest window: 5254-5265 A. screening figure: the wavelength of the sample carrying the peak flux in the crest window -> 5257.34 A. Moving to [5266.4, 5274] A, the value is 5273.10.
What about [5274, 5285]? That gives 5284.04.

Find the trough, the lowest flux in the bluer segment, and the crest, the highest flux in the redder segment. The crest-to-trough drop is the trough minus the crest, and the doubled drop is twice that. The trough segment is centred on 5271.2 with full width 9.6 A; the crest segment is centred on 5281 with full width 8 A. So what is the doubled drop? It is -1.14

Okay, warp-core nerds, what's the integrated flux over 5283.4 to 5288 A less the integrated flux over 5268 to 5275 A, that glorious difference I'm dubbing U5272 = -40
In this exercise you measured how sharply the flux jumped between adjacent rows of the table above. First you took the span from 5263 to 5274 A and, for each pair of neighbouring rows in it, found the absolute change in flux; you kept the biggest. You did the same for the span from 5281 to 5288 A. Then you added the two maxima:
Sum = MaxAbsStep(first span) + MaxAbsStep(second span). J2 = 0.210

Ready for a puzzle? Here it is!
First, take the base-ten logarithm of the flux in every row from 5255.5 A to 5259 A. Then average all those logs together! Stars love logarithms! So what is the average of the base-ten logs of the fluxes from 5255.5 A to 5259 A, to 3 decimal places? 1.261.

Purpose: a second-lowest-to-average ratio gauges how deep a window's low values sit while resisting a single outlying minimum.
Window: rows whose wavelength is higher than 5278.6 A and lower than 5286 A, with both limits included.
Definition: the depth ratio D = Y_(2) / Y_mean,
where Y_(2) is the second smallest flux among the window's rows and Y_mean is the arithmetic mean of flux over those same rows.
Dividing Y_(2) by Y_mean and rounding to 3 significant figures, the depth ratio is 0.997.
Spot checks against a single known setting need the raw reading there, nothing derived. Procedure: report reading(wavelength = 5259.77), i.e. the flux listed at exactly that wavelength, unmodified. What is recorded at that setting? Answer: 18.19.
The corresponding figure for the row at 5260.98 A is 18.13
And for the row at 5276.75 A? 17.99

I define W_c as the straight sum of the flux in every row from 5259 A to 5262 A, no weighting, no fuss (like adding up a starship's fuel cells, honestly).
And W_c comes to 36.3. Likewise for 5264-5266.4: 35.5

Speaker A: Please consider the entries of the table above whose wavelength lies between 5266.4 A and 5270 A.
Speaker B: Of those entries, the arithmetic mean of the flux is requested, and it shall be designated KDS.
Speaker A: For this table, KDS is 17.5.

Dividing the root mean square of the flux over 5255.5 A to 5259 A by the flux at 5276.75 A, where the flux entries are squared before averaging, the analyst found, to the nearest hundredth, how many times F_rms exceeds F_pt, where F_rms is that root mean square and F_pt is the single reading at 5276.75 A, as 1.01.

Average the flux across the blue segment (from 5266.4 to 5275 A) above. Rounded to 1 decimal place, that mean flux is 17.6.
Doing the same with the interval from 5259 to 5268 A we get 17.9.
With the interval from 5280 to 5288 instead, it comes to 18.0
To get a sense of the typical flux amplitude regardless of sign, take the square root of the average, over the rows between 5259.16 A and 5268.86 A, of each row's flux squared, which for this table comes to 17.9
